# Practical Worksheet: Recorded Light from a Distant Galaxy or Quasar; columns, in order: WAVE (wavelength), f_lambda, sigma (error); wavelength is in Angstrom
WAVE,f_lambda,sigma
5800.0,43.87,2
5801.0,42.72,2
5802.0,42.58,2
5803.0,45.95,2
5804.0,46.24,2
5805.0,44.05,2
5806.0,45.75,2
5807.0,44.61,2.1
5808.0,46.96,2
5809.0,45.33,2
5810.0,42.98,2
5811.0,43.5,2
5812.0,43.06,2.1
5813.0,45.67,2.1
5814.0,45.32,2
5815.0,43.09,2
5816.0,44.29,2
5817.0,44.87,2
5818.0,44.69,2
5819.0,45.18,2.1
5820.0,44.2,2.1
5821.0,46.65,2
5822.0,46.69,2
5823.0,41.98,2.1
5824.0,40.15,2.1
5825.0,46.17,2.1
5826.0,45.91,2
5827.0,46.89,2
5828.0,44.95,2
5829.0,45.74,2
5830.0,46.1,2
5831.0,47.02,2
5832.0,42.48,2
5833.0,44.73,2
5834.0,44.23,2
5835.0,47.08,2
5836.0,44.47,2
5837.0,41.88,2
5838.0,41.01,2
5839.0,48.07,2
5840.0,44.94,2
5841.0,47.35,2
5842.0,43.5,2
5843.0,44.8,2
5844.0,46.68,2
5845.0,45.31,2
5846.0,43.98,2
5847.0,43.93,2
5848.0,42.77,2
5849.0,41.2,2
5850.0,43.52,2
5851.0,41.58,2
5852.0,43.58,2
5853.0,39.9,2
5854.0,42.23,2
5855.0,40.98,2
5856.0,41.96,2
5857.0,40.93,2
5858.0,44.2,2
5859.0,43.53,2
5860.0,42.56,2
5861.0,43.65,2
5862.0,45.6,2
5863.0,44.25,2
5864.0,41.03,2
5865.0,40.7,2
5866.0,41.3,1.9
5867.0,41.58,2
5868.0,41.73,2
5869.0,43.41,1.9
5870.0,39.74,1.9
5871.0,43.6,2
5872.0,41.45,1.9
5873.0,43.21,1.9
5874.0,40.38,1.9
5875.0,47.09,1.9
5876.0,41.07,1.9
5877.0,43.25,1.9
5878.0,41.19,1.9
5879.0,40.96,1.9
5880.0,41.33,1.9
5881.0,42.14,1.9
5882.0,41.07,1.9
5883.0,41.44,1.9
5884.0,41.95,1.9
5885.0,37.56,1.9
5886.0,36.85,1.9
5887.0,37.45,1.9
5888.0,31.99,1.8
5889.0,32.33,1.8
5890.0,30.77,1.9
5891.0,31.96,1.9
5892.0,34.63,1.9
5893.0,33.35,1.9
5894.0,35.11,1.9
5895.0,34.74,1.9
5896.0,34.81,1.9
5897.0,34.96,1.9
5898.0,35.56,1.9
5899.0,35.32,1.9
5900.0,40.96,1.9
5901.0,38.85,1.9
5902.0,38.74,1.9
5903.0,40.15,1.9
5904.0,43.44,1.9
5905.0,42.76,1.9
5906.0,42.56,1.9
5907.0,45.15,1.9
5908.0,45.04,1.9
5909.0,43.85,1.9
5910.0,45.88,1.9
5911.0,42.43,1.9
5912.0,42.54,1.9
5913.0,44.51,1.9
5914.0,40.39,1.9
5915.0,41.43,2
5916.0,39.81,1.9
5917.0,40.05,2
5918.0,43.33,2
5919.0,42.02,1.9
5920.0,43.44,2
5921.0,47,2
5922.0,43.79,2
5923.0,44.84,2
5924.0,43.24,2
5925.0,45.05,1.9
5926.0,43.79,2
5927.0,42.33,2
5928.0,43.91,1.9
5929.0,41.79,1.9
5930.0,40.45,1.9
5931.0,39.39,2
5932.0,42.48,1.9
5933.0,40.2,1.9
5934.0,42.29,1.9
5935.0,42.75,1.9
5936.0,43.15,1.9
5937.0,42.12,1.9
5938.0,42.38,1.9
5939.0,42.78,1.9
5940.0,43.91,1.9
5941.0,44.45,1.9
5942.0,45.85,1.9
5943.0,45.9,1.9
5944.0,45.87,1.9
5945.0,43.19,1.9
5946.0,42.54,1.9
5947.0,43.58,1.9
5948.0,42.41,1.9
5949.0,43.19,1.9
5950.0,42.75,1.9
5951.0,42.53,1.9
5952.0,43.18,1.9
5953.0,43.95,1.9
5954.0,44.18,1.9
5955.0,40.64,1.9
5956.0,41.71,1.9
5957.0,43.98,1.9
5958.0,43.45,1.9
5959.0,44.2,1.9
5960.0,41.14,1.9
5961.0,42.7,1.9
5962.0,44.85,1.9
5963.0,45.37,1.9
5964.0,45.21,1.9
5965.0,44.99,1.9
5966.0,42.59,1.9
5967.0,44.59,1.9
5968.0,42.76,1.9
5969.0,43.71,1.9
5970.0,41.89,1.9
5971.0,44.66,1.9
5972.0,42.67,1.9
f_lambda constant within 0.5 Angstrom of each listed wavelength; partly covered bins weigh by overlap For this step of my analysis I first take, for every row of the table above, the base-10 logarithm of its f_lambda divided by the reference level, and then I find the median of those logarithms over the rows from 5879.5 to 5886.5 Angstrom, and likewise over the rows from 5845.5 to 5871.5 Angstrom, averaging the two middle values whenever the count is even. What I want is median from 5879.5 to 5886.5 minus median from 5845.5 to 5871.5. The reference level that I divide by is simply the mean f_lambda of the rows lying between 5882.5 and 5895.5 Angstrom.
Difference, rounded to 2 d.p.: -0.01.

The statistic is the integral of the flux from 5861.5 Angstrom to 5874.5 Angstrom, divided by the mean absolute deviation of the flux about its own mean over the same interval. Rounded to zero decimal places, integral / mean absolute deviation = 383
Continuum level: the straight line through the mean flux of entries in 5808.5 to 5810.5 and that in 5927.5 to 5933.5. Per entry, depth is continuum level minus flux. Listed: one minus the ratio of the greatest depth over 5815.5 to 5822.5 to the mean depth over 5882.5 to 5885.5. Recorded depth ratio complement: 1.1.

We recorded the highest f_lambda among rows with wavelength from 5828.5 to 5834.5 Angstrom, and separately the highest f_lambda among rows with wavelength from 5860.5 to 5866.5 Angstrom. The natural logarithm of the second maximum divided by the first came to -0.031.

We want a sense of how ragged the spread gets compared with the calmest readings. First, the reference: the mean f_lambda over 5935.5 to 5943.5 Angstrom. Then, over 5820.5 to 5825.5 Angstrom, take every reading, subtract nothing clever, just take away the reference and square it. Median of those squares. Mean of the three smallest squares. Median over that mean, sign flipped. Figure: -1.42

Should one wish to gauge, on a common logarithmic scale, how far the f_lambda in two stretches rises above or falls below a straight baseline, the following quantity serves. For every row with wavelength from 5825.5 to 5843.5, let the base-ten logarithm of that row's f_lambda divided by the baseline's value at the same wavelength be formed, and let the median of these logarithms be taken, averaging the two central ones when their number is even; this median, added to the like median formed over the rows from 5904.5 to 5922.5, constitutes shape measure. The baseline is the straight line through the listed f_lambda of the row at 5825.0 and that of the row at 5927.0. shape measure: 0.00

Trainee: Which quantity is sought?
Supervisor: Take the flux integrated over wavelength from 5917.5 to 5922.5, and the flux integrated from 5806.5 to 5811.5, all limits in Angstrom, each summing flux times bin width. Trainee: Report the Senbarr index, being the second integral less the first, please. 3.8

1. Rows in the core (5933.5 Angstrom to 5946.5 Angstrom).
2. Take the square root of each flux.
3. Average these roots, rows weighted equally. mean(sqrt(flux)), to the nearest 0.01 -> 6.60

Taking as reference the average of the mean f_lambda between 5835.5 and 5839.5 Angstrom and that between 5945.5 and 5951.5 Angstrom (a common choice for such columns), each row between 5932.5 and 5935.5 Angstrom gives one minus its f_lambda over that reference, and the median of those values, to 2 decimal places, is 0.02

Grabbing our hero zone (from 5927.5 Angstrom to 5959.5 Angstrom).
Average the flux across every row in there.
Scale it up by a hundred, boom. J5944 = 4297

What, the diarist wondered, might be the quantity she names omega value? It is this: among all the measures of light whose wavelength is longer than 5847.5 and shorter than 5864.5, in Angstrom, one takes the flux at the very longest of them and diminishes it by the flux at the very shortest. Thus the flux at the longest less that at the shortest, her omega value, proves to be -1.7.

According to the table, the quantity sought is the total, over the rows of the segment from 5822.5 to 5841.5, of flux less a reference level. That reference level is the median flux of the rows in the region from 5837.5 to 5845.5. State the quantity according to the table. -6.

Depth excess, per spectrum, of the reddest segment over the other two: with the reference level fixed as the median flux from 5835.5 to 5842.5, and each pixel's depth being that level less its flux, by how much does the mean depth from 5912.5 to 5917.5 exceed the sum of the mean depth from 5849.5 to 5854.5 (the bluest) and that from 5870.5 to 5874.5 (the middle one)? -1.4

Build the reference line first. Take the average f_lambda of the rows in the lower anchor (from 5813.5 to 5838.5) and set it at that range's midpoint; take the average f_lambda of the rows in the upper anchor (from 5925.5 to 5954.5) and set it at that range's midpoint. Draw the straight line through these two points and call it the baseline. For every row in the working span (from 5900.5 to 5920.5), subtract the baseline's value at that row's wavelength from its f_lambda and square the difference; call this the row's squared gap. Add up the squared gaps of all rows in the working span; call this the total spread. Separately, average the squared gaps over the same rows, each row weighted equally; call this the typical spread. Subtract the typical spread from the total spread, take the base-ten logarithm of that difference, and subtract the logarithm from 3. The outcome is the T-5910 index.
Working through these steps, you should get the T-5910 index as 0.98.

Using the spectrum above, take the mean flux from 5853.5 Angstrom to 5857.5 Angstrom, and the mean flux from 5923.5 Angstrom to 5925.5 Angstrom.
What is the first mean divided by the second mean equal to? 0.94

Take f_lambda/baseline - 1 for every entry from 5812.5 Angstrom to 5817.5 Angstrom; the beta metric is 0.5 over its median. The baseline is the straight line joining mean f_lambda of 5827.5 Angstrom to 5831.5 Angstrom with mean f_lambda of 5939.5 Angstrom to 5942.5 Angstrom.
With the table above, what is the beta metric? -19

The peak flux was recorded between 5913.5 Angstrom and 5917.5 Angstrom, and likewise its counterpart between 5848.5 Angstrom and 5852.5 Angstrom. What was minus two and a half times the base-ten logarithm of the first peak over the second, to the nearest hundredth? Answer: 0.05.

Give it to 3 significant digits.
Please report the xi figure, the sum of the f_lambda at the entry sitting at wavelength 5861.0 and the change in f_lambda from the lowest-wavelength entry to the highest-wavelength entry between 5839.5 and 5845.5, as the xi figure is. 44.0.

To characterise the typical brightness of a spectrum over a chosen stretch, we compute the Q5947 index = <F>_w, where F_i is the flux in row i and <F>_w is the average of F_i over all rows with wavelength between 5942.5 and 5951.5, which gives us 43.6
